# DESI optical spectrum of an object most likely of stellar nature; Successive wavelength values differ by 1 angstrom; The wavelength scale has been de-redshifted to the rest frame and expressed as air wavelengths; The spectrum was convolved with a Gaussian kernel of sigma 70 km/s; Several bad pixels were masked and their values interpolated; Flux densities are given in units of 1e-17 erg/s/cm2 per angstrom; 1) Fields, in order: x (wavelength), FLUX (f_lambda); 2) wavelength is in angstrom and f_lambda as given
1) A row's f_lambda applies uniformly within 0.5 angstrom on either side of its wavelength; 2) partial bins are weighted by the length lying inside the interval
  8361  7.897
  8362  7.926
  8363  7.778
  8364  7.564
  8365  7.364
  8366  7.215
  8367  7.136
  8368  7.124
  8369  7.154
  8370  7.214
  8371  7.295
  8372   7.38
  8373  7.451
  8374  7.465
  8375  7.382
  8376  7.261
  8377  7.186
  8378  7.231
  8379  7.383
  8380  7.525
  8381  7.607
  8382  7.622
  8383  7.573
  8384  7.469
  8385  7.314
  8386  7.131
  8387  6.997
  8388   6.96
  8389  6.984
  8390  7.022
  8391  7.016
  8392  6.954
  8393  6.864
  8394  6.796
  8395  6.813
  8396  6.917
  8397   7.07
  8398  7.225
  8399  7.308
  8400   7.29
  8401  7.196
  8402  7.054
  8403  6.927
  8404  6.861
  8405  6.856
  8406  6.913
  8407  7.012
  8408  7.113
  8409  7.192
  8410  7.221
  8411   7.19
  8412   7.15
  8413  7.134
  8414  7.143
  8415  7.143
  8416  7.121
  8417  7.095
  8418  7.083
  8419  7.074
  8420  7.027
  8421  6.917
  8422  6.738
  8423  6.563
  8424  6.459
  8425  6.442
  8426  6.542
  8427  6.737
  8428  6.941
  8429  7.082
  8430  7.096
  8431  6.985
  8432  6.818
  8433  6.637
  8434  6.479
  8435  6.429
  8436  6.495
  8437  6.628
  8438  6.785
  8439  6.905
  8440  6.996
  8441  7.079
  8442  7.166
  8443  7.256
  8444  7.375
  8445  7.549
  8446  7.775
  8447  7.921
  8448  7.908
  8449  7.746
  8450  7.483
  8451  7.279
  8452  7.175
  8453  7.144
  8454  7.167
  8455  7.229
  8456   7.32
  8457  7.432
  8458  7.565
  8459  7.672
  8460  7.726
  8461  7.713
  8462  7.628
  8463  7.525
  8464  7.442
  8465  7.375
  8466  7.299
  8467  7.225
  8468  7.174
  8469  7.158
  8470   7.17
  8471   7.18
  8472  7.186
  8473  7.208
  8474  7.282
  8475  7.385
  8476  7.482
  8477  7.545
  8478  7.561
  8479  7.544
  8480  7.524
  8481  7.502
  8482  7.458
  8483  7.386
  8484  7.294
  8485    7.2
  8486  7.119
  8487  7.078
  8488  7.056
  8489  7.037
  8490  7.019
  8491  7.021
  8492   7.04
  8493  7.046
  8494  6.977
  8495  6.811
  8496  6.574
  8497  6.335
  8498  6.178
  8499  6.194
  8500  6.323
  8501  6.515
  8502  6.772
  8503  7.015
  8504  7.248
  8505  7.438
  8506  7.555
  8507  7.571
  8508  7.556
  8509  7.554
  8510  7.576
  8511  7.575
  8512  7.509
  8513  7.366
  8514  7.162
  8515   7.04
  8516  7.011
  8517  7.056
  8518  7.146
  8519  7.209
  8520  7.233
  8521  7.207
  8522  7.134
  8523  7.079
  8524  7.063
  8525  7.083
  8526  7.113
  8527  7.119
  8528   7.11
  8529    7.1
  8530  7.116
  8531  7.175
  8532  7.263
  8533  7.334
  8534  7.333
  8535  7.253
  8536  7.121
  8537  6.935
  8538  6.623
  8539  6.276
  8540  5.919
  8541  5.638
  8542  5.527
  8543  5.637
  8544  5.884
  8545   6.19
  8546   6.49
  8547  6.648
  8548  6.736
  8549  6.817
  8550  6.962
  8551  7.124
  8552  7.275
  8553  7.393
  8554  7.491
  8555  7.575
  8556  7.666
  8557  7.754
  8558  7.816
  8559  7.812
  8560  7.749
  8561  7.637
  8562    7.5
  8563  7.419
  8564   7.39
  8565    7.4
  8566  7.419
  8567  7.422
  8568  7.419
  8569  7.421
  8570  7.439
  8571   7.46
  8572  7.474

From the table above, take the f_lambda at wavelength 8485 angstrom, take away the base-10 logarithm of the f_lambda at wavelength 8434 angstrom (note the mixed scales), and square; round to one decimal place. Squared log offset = 40.8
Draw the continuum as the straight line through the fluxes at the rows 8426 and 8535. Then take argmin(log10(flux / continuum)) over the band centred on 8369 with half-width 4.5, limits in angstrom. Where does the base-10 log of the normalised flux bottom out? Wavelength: 8368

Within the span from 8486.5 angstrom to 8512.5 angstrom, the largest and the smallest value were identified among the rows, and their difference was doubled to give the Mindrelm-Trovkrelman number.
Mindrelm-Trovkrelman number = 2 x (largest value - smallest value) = 2.80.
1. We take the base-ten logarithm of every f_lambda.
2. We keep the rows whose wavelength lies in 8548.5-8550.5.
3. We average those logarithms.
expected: 0.838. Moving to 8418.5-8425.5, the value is 0.829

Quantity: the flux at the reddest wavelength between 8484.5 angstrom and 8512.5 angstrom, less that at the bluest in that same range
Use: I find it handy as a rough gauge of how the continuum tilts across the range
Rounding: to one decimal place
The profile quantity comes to 0.3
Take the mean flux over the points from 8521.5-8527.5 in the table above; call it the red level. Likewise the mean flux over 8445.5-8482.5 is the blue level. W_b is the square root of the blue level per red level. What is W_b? 1.023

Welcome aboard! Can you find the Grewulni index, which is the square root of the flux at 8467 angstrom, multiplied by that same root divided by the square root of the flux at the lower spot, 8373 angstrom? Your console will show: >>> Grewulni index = 2.65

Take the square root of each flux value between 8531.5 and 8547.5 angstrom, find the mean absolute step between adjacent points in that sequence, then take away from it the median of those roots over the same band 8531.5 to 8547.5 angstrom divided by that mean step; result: -64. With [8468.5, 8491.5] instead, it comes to -337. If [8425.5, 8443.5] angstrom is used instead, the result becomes -113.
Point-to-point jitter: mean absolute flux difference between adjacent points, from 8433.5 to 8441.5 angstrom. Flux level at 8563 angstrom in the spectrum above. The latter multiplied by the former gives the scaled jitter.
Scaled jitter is 0.74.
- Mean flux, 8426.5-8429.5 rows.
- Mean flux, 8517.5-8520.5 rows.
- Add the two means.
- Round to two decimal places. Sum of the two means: 14.12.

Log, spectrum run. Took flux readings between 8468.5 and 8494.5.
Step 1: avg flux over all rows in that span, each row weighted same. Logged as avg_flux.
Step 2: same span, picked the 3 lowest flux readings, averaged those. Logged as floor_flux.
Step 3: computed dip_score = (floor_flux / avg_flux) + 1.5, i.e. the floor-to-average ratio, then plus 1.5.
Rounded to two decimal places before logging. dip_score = 2.47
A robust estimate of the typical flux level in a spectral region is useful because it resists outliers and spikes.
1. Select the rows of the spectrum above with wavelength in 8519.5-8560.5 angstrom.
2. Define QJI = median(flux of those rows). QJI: 7.12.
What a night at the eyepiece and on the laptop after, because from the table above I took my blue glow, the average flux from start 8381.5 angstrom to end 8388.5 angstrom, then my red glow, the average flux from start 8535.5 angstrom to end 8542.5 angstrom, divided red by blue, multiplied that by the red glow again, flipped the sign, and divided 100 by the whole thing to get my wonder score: -18.4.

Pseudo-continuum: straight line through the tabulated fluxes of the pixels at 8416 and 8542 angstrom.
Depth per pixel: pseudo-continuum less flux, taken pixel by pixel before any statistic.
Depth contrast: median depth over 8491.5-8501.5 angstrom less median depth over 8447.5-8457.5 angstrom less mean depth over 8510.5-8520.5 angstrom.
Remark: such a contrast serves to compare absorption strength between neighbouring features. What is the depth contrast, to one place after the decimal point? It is 1.6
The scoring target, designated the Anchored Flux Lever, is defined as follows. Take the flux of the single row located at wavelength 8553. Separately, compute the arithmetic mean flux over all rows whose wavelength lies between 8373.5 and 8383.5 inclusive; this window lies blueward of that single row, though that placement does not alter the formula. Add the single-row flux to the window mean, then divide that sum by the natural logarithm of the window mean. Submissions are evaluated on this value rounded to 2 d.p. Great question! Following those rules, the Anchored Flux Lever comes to 7.39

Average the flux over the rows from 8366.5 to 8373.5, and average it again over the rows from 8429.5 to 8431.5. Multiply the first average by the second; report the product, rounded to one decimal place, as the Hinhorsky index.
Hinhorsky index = 51.0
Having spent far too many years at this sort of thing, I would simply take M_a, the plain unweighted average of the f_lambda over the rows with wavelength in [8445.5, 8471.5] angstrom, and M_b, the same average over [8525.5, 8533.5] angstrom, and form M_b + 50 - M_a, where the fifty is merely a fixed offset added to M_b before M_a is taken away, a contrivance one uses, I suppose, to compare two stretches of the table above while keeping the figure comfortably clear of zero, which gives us 49.7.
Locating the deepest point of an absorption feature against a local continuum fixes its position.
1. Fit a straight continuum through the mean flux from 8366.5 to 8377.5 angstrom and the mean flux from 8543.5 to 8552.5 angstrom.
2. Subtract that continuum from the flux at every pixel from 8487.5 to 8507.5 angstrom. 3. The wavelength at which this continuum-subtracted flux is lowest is 8498 angstrom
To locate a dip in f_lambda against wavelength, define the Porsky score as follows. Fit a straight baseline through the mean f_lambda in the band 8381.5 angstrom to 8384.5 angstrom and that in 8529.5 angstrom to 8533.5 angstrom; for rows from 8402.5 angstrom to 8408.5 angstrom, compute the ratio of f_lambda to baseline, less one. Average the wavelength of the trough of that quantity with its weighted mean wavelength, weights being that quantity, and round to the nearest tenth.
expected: 8405.1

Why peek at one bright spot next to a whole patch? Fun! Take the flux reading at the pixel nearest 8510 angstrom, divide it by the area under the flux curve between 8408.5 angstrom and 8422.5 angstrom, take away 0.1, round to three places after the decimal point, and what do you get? -0.024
